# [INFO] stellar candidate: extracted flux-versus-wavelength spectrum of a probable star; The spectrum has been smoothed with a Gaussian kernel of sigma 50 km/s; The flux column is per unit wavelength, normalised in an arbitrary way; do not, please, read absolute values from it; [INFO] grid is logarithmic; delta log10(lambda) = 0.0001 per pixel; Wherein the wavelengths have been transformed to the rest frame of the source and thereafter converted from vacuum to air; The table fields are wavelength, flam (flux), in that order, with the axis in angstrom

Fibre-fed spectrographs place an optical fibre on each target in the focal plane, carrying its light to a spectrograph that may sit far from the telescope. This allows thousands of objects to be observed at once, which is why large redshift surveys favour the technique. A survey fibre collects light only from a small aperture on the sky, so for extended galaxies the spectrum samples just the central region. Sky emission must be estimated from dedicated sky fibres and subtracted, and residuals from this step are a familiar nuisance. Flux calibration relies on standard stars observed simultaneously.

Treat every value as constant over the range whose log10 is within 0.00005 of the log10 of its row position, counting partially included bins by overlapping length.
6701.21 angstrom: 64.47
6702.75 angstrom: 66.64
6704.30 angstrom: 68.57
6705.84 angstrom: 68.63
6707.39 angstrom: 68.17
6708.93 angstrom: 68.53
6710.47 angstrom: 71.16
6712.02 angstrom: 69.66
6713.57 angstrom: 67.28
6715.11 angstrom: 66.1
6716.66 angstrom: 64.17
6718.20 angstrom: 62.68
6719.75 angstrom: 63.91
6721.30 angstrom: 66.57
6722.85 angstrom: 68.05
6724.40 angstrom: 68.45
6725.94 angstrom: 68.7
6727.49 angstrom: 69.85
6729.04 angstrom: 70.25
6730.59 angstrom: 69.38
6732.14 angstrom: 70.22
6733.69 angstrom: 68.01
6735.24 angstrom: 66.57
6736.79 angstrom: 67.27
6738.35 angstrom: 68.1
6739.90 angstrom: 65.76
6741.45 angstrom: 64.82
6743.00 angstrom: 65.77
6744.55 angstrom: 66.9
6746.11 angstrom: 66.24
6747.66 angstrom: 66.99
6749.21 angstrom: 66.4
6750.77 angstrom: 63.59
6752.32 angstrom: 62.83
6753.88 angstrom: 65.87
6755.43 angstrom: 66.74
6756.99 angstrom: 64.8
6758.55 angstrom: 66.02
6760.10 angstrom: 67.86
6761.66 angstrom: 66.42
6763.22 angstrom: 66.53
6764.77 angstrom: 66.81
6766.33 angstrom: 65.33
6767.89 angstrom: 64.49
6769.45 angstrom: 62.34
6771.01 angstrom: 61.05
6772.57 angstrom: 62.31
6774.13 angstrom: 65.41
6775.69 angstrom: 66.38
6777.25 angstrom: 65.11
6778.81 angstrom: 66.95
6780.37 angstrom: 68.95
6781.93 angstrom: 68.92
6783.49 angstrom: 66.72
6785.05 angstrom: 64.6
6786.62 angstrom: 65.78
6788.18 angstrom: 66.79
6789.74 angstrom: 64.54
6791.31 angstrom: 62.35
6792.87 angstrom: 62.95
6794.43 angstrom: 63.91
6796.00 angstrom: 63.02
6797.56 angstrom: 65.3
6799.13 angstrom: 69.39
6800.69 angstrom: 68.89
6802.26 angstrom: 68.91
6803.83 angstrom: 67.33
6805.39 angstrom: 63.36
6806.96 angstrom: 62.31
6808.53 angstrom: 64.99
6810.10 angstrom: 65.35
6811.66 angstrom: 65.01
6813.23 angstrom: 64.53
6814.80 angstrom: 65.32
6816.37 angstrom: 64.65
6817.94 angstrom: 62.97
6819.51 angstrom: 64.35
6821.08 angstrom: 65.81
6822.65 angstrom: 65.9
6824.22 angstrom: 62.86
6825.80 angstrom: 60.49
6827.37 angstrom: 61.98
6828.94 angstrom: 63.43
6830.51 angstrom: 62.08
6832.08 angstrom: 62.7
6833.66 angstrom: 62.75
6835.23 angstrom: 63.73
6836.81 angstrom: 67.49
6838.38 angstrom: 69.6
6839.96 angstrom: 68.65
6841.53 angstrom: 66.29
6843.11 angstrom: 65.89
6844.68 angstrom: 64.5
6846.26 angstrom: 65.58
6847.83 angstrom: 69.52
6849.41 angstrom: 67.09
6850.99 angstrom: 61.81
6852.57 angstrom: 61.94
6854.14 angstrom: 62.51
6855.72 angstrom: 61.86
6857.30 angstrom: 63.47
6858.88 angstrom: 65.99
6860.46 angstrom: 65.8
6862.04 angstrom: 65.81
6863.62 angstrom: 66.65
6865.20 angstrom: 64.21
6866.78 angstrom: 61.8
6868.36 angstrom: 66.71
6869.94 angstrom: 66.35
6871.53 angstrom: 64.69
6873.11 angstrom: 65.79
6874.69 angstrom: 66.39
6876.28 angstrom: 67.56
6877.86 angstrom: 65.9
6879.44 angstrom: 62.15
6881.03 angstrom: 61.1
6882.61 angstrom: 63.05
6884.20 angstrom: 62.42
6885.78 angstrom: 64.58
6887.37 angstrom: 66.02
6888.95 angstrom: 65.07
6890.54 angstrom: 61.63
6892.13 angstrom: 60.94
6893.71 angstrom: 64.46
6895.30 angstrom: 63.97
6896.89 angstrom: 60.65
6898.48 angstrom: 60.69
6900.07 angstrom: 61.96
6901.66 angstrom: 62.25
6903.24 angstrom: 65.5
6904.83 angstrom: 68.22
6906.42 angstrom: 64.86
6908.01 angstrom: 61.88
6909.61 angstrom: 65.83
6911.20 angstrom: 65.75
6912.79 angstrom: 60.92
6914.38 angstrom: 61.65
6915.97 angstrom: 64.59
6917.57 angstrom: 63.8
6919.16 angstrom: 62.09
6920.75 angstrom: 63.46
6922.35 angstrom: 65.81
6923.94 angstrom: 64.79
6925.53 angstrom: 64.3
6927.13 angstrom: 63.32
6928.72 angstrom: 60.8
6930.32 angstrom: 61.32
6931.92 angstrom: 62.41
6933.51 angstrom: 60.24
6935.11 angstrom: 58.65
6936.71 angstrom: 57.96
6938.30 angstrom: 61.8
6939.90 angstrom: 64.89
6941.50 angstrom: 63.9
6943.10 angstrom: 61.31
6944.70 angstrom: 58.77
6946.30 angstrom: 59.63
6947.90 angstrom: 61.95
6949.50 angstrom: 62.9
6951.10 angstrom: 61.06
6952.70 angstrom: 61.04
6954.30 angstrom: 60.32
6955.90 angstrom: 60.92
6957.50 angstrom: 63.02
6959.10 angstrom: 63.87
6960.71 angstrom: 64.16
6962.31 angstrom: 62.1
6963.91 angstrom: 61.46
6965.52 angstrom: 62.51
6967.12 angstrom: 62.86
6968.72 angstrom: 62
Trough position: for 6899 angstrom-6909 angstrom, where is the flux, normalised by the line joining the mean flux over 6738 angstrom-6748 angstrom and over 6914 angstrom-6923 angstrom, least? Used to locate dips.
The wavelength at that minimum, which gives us 6900.07 angstrom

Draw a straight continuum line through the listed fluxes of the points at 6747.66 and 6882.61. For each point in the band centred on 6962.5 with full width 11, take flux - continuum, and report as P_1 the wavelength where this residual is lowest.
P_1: 6963.91 angstrom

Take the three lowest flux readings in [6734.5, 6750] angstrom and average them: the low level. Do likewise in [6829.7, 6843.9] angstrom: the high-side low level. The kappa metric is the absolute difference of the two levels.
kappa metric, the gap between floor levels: 2.9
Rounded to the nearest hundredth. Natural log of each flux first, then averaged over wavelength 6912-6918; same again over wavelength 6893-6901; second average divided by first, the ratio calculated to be 1.00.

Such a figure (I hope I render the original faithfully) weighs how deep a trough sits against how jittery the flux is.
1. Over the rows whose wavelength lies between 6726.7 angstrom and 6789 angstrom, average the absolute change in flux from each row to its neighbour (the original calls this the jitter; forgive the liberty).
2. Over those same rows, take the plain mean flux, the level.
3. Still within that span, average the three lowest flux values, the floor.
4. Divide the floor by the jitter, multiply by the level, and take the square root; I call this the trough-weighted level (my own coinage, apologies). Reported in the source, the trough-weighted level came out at 56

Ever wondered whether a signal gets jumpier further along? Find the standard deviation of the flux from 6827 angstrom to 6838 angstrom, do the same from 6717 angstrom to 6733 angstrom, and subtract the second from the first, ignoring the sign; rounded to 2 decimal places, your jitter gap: 0.75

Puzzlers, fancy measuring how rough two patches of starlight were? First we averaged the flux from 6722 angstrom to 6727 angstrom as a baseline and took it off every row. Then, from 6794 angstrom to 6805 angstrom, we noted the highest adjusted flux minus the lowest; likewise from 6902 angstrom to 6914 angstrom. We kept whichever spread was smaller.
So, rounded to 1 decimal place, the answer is 6.4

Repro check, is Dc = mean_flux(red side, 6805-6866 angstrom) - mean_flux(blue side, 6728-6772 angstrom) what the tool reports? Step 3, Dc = -1.6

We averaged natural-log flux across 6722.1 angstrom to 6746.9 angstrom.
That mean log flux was 4.22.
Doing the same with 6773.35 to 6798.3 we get 4.18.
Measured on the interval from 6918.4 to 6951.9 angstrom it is 4.13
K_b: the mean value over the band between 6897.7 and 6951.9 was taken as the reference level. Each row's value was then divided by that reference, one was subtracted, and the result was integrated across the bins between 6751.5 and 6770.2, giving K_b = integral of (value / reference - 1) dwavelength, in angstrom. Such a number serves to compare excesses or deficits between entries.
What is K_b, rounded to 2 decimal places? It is 0.86 angstrom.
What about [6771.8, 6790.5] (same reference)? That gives 1.02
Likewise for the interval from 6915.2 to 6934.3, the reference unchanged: 0.14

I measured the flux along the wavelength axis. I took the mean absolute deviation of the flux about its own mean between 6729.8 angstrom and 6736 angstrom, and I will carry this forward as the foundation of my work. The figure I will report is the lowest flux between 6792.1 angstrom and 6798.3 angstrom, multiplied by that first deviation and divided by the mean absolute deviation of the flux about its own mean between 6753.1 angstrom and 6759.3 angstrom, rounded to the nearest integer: 149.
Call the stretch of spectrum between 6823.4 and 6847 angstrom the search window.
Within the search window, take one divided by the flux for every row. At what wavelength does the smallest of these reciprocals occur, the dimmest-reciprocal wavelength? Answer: 6838.38 angstrom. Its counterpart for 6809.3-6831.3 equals 6822.65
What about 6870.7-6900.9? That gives 6876.28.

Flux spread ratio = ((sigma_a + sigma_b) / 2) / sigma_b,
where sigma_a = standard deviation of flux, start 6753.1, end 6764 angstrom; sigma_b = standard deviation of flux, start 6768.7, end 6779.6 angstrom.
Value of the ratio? 0.70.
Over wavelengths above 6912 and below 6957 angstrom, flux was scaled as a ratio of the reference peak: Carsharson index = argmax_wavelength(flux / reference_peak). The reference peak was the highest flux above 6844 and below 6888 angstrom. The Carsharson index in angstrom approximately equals 6922.35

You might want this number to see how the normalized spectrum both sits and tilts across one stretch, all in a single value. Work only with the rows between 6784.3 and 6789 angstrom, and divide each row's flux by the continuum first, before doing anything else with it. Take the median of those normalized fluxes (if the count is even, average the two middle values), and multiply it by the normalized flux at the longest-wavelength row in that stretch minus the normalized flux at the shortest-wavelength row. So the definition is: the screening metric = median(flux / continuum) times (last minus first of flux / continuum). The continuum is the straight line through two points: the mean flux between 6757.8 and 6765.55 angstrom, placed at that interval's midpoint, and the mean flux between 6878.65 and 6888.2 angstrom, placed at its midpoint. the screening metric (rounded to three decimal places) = 0.034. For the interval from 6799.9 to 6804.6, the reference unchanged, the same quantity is -0.023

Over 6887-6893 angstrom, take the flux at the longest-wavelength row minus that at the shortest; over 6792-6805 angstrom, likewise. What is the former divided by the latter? -1.2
